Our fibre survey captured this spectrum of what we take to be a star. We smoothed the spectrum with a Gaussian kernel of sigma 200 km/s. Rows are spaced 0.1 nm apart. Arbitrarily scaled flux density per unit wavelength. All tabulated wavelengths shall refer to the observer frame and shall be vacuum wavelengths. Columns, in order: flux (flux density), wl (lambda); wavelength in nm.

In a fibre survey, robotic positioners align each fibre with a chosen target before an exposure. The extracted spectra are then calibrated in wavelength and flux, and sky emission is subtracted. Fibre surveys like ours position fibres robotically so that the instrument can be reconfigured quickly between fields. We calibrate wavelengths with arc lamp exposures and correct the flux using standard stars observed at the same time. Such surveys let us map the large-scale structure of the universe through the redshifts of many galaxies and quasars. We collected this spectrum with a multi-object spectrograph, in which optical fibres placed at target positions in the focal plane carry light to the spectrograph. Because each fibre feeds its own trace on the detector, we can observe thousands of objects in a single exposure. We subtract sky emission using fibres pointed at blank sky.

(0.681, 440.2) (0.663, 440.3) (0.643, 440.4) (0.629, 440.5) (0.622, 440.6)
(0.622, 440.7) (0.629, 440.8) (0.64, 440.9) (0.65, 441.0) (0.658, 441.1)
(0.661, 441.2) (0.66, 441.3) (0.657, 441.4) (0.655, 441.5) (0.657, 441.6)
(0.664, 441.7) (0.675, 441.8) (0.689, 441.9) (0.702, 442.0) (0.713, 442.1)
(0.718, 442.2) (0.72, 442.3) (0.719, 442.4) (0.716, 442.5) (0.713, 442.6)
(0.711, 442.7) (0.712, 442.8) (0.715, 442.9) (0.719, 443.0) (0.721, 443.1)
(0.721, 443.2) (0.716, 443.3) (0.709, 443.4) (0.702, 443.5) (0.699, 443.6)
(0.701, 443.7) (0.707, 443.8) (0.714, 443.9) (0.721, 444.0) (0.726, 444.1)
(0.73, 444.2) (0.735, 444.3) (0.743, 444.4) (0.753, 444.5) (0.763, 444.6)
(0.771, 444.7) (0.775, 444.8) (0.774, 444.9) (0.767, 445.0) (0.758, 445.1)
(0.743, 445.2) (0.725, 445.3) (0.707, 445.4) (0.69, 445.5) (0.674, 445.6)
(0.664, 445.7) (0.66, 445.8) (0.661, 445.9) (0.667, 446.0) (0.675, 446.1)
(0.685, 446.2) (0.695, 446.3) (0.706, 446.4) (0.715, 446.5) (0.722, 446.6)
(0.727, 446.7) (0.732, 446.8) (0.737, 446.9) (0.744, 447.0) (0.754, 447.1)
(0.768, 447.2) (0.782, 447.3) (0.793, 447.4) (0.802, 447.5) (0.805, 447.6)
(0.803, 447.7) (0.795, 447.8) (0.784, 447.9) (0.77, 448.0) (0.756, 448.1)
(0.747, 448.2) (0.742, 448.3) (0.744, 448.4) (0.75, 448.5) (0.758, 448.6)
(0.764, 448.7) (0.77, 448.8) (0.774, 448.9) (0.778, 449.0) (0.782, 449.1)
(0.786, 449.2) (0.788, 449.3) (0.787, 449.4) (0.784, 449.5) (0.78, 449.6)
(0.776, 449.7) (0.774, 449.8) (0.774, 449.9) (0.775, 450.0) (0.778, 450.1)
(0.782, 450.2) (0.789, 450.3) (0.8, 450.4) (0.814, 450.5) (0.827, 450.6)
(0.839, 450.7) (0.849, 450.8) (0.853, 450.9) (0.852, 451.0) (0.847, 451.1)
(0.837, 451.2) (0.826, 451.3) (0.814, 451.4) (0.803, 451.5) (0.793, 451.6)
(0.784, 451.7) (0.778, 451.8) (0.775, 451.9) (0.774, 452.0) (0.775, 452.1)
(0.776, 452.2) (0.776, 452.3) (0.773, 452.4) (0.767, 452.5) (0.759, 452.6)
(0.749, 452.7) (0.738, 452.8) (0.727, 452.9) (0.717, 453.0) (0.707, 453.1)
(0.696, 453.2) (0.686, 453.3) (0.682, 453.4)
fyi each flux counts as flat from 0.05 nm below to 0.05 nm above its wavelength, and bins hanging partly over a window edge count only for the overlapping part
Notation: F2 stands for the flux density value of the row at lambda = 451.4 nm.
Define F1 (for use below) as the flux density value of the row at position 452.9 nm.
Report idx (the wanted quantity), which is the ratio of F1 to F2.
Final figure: 0.89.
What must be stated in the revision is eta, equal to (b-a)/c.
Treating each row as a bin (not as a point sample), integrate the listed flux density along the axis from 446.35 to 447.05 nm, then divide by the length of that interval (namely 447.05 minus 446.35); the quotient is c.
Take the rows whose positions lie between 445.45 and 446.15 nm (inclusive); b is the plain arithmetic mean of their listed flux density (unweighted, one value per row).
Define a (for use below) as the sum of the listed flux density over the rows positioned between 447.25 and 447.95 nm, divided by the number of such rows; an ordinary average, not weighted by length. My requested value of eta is -0.17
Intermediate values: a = 0.79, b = 0.670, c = 0.726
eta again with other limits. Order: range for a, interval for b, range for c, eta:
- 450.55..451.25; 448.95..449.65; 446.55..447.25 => -0.08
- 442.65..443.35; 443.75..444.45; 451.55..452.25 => 0.01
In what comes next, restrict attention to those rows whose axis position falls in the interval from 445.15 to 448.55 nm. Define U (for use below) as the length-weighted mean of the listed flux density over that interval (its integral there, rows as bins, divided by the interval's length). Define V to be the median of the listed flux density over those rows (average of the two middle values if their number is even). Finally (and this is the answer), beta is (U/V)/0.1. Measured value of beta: 9.9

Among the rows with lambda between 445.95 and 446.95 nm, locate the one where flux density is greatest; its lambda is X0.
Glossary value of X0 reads 446.9 nm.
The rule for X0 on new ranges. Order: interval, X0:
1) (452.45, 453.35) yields 452.5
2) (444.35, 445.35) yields 444.8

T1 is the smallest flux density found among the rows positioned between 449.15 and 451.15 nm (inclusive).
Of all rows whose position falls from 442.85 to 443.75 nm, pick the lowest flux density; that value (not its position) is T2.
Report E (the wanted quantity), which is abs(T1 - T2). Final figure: 0.075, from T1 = 0.774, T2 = 0.699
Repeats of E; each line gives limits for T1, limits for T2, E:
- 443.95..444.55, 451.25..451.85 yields 0.057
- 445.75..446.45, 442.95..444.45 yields 0.039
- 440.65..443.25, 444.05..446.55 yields 0.038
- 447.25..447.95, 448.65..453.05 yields 0.065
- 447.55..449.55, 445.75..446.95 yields 0.082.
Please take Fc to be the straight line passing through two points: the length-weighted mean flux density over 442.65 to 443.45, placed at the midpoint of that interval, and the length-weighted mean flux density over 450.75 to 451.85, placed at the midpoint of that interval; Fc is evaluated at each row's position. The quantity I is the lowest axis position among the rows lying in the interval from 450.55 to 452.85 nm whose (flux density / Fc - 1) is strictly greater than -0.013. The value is 450.6 nm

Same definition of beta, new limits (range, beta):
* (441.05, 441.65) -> 10.0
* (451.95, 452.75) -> 9.9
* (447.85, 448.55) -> 10.1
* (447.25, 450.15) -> 10.0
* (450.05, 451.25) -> 9.9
